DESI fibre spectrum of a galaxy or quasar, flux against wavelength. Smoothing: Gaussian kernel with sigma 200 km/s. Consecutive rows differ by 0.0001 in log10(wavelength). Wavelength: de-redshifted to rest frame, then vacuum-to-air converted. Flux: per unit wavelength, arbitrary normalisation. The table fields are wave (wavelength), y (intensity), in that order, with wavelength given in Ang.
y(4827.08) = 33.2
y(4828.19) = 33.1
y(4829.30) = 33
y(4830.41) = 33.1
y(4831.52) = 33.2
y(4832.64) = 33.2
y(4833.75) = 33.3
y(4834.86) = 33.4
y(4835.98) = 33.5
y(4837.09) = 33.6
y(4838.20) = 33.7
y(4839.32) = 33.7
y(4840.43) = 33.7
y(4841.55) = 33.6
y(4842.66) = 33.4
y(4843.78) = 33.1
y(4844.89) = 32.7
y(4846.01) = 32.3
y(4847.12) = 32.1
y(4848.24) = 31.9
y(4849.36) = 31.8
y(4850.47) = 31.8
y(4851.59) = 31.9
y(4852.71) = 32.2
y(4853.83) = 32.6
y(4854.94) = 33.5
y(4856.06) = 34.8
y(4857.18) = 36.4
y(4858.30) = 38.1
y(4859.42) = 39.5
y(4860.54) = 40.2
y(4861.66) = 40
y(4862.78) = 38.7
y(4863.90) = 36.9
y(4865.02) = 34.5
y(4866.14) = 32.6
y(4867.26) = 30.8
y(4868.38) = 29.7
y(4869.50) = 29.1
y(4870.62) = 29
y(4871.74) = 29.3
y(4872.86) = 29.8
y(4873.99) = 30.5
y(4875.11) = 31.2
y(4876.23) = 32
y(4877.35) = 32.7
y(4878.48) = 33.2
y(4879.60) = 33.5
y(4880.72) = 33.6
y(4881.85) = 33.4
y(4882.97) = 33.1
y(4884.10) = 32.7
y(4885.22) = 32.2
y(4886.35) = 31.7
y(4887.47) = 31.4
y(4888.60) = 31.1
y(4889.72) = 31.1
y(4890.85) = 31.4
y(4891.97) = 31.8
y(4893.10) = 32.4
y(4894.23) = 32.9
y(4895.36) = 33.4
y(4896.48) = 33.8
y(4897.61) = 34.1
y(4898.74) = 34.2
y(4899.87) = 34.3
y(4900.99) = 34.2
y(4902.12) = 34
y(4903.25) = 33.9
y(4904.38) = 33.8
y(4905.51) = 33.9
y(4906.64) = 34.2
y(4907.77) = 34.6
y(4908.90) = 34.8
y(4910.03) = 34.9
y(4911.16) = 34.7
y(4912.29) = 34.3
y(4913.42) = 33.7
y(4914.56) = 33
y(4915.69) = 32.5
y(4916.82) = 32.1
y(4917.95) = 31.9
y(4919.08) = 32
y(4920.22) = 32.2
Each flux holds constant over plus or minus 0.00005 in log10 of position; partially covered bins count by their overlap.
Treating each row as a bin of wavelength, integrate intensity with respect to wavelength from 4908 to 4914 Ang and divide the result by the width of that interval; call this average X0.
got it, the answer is 34.5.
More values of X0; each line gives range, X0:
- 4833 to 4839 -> 33.5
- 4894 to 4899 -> 33.7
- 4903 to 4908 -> 34.0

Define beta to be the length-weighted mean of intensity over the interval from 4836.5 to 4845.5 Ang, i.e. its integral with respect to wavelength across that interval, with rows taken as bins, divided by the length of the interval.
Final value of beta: 33.4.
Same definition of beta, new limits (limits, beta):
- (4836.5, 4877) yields 33.4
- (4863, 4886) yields 32.1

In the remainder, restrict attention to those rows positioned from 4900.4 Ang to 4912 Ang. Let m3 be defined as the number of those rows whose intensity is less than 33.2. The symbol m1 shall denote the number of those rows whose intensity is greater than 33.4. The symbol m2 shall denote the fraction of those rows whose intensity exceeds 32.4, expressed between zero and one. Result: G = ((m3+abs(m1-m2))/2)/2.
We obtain 2.25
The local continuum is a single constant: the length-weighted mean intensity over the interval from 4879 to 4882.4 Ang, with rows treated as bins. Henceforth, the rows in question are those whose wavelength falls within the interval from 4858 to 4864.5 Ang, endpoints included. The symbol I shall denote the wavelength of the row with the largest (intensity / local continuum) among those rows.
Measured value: 4860.54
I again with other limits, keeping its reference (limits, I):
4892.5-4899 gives 4898.74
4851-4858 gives 4857.18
